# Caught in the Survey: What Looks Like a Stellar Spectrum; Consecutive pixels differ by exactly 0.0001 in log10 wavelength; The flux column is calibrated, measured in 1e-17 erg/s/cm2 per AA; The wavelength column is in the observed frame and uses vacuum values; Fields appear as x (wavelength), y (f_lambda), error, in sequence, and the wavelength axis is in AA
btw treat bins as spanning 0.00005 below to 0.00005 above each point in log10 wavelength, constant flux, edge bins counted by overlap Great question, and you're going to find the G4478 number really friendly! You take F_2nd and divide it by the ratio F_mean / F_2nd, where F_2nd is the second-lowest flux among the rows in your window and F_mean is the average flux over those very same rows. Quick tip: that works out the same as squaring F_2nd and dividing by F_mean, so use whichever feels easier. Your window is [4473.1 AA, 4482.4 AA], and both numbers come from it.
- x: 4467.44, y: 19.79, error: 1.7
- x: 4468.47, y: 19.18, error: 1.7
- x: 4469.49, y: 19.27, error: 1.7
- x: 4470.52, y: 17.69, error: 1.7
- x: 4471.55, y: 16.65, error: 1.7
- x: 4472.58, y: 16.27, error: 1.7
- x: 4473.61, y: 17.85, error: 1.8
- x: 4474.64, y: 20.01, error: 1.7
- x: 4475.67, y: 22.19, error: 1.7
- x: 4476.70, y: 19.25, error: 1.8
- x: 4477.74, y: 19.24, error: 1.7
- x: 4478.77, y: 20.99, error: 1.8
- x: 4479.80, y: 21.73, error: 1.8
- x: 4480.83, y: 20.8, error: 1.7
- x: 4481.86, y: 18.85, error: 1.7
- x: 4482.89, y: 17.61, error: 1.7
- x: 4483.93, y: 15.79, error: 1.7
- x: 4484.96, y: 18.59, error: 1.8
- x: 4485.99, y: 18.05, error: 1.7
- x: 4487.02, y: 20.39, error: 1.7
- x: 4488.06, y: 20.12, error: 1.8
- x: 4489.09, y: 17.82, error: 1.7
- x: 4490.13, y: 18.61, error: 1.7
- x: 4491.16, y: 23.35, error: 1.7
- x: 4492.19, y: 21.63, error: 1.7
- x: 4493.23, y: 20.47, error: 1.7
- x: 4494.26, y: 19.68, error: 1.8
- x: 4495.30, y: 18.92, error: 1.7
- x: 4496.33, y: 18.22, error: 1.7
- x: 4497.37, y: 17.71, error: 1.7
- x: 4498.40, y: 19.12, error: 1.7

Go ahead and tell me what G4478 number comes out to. 17.7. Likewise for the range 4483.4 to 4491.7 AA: 16.6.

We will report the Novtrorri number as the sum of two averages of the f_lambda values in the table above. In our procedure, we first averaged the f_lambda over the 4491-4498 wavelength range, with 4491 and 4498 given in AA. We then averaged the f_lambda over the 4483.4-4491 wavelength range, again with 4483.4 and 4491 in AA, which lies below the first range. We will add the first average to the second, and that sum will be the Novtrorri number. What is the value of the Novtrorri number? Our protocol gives 38.5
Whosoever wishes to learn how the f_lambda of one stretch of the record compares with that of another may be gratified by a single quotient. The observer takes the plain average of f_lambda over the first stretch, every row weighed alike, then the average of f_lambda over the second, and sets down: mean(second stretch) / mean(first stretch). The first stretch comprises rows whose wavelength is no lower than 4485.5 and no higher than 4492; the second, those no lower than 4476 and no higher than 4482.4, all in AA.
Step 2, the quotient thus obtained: 1.02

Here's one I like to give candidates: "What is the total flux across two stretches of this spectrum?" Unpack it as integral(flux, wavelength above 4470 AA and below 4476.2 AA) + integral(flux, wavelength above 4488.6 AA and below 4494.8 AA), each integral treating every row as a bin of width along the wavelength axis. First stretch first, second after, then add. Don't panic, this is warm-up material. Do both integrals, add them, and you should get 240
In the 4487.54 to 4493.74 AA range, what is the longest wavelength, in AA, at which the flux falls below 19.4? 4490.13 AA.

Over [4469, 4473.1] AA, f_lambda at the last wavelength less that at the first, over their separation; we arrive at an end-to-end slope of -1.0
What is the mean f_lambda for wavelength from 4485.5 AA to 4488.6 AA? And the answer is 19.5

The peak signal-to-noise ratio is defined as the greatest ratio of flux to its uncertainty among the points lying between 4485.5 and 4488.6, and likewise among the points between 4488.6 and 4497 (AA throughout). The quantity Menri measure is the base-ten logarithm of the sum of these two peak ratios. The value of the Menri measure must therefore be 1.41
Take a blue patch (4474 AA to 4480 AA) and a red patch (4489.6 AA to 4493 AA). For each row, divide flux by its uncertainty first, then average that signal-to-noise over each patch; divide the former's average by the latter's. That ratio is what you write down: 0.94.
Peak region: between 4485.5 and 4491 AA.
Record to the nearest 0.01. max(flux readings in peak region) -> 20.39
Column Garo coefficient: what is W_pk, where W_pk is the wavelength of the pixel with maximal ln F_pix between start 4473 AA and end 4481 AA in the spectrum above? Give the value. 4475.67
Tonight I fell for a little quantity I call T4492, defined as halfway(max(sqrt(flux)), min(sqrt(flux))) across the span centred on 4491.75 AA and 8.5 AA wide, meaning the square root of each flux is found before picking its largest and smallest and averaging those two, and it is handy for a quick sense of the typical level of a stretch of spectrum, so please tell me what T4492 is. 4.53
